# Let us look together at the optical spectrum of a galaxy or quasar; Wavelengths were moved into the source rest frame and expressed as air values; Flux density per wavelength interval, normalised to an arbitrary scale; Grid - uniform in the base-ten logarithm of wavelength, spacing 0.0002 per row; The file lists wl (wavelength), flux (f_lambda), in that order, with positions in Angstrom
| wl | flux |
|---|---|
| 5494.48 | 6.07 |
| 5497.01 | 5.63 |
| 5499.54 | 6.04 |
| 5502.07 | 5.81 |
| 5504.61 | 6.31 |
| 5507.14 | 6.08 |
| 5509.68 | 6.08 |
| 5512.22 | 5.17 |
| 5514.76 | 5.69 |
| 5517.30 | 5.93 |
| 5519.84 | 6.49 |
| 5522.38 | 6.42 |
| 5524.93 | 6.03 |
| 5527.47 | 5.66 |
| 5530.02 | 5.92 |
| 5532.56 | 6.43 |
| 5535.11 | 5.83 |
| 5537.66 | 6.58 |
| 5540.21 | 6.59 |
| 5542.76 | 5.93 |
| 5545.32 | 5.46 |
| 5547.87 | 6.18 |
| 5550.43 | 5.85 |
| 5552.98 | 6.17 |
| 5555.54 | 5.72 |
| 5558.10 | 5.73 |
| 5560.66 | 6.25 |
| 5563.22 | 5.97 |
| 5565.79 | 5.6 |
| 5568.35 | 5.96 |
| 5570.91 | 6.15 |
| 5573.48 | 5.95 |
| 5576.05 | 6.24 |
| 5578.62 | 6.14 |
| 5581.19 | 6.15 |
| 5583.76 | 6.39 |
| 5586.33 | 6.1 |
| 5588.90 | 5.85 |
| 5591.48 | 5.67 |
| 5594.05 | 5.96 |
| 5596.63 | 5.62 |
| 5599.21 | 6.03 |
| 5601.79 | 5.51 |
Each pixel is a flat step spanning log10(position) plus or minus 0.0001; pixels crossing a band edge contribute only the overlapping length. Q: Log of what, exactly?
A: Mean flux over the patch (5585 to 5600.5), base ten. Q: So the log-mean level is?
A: 0.769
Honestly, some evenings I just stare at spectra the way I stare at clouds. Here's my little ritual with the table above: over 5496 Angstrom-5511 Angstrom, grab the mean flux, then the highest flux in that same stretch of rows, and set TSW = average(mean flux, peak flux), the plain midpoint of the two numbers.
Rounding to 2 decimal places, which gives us 6.15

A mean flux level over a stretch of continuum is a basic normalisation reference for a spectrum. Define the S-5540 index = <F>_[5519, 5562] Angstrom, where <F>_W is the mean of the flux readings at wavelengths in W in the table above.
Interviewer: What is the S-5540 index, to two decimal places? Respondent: 6.07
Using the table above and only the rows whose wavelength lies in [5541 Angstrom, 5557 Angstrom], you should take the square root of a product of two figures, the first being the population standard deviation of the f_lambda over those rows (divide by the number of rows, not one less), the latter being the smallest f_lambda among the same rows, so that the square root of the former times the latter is 1.17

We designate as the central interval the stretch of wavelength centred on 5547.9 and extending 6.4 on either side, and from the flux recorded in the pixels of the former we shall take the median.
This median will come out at 5.93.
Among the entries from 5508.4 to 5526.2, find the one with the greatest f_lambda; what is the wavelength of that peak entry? 5519.84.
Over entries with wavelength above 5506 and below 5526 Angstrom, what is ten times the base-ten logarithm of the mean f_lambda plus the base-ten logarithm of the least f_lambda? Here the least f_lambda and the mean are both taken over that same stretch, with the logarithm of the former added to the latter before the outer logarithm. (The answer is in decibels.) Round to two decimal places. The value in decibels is 8.26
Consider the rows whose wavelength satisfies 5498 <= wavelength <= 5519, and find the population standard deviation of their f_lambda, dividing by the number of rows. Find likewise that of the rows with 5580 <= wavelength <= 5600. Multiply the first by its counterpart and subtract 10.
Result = -9.923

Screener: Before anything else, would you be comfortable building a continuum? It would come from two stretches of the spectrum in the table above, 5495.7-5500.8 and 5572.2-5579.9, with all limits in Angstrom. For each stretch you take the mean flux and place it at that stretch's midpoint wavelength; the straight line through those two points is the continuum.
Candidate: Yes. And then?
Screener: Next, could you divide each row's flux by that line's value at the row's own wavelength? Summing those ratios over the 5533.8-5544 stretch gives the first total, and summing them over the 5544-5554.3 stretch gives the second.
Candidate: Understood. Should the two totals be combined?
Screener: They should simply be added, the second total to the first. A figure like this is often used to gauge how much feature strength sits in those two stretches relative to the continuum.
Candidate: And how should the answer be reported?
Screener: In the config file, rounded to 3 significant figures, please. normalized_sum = 8.10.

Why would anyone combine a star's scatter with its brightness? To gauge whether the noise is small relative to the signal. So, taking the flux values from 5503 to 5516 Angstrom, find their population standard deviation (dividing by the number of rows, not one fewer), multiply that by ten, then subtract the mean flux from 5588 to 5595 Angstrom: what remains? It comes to -1.8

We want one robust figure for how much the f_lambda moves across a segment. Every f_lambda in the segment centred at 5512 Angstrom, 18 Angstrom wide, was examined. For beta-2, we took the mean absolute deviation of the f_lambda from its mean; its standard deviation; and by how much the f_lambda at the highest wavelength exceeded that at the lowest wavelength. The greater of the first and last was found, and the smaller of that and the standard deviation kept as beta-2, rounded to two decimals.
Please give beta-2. 0.32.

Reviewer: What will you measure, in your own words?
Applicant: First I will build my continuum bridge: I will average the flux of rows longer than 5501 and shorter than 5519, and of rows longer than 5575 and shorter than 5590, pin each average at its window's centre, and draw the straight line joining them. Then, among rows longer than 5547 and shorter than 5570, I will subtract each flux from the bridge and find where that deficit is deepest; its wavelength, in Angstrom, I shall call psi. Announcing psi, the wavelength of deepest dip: 5565.79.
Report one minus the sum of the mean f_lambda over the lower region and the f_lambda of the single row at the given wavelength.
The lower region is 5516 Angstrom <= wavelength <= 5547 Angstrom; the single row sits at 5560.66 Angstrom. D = -11.4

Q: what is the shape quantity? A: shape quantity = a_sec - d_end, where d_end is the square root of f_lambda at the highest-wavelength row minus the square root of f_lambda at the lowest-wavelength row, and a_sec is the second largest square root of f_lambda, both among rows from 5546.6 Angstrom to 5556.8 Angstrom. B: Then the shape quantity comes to 2.58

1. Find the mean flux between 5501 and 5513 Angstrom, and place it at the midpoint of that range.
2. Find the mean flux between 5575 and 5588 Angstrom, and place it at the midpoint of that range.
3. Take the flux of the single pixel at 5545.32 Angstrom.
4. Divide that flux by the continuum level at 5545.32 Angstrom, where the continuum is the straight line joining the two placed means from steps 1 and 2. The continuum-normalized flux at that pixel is 0.90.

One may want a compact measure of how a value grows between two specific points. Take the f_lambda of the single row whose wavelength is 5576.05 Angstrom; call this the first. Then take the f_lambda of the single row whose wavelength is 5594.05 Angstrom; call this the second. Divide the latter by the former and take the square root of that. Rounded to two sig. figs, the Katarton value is 0.98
